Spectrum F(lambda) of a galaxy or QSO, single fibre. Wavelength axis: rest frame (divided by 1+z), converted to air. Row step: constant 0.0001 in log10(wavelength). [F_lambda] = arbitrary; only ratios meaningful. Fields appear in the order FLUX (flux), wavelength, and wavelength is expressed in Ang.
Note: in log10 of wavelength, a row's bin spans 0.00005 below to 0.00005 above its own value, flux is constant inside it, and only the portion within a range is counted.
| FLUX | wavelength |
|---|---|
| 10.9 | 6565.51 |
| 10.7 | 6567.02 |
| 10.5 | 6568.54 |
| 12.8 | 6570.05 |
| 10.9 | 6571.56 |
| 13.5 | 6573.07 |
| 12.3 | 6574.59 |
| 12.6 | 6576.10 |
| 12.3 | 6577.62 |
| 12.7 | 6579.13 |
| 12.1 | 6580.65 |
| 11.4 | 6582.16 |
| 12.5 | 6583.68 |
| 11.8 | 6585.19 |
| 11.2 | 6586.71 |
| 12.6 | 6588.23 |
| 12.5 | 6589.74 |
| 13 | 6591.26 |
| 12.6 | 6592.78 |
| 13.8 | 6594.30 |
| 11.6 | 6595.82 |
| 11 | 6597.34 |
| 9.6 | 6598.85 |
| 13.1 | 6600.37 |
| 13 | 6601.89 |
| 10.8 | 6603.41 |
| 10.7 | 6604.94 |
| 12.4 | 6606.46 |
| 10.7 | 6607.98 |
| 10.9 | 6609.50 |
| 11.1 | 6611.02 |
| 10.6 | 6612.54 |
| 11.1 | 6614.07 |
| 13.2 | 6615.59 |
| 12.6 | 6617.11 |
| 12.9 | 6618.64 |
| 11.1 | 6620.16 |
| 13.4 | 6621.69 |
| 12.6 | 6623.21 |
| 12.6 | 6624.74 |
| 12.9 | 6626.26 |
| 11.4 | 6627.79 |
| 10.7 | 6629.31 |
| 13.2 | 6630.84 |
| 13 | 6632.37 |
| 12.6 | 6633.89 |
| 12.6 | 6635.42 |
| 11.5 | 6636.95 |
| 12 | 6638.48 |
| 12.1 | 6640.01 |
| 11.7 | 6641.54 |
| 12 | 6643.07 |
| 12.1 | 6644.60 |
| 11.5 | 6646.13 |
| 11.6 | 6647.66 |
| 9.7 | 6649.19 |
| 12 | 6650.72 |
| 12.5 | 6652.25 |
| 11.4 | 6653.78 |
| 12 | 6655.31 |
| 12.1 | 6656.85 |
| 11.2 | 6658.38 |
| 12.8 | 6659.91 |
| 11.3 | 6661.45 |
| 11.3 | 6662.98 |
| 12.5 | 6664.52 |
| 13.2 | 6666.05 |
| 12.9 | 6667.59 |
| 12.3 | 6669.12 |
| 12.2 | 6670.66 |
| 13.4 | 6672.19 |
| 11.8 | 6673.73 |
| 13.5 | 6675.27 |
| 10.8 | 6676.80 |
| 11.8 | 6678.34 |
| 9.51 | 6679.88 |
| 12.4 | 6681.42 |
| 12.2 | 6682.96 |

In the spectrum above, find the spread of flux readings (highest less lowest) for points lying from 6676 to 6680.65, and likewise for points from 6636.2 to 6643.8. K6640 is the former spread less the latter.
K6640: 1.7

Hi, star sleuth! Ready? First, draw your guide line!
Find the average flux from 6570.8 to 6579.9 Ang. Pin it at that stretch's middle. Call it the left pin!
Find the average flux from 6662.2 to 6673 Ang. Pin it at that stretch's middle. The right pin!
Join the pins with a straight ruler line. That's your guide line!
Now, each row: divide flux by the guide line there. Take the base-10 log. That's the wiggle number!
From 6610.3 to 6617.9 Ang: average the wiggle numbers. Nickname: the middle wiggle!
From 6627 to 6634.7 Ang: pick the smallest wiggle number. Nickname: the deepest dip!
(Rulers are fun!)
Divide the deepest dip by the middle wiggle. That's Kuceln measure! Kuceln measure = 2.4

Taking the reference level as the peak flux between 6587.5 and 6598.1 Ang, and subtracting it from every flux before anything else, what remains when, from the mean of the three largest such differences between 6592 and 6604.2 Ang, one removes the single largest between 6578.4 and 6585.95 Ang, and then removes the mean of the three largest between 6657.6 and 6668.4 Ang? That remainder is 1.4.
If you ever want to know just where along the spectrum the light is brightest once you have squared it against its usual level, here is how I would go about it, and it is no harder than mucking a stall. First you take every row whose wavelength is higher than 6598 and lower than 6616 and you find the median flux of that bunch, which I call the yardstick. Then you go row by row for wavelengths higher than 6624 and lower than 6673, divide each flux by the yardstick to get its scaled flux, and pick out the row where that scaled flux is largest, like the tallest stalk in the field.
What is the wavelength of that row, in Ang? 6672.19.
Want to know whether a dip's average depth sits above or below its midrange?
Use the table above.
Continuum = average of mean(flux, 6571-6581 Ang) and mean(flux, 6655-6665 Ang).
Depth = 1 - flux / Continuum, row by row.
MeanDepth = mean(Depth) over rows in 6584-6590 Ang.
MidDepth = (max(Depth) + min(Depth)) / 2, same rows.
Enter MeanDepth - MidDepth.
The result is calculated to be -0.010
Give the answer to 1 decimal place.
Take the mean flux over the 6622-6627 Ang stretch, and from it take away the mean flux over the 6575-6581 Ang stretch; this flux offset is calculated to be 0.3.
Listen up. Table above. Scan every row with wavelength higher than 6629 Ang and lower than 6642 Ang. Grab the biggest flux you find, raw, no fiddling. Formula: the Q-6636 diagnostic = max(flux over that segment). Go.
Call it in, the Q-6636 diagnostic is 13.2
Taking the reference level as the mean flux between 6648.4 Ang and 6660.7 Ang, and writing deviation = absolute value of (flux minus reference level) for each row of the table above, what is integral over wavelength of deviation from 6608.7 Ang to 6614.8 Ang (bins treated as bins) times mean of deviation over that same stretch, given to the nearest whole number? 4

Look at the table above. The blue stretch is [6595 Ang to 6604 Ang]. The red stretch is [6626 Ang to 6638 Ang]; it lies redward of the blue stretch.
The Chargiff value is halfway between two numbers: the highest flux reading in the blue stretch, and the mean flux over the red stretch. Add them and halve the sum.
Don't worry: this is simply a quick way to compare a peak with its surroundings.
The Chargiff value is 12.7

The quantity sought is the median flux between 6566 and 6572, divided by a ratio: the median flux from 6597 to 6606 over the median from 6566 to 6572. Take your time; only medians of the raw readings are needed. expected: 11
